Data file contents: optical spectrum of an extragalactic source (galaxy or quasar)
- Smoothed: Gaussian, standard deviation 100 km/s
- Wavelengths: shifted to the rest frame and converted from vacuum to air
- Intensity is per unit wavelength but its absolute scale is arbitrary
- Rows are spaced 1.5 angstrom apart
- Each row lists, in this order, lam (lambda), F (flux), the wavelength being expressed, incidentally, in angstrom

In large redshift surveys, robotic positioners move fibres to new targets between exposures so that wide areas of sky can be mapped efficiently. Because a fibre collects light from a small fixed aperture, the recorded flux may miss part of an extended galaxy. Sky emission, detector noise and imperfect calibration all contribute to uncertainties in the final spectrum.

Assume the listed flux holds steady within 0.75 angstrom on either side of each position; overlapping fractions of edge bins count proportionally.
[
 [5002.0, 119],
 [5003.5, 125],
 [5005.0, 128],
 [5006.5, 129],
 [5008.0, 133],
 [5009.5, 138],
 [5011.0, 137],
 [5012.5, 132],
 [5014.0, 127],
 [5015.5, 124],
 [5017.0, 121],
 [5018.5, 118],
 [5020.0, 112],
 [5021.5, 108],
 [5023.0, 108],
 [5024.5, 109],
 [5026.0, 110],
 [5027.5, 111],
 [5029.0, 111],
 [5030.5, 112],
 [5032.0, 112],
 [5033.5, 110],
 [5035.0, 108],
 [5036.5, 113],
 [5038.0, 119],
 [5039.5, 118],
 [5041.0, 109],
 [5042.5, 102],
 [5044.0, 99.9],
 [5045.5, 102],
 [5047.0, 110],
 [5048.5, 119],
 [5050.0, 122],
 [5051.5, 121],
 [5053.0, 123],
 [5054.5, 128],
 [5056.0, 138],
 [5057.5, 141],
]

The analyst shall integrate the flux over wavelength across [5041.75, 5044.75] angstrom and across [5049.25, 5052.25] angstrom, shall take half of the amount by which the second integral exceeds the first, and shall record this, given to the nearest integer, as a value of 31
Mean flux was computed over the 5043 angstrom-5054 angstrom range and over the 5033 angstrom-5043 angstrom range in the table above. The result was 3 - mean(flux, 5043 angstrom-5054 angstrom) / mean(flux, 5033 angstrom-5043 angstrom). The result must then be 1.98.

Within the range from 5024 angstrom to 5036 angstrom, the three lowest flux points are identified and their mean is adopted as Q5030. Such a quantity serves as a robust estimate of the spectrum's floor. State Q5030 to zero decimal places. 109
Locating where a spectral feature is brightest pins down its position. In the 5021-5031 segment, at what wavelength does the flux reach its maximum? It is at 5030.5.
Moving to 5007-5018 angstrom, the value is 5009.5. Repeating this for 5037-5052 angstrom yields 5050.0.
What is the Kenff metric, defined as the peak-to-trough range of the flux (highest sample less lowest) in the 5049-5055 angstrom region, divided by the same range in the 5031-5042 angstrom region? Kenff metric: 1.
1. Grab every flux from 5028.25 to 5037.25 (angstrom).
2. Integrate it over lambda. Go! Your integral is 999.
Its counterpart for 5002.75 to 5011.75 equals 1185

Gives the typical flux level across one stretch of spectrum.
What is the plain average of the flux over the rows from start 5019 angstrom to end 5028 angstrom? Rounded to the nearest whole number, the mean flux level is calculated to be 110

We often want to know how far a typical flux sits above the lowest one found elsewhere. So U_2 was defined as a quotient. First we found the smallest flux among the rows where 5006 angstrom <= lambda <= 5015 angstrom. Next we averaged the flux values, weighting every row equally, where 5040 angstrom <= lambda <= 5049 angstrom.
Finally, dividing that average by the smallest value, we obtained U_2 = 0.84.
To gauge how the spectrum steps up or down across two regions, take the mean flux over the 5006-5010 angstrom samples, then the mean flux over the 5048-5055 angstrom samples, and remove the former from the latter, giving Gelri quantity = -11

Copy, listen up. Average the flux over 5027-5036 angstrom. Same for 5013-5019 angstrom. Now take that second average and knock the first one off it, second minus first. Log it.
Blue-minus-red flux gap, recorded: 12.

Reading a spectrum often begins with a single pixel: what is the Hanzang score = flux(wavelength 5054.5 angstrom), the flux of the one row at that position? 128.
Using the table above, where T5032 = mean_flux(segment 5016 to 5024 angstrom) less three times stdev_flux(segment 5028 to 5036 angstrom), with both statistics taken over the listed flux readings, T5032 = 109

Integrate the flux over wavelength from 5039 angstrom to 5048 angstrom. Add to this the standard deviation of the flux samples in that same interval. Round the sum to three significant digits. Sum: 968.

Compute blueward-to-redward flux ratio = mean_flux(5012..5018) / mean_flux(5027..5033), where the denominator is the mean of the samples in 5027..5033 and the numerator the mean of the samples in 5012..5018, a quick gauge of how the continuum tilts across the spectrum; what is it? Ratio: 1.13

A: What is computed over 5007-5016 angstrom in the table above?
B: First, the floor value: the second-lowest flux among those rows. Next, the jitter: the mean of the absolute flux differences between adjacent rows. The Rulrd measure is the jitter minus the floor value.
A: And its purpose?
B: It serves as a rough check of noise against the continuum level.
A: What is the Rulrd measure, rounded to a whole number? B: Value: -123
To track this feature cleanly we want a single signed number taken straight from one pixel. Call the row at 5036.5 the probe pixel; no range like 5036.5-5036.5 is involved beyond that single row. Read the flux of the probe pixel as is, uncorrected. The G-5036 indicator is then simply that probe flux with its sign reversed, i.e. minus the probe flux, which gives -113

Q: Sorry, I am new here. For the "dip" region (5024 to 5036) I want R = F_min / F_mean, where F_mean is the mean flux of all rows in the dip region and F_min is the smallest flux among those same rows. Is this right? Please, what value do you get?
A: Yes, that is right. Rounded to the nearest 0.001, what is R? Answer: 0.978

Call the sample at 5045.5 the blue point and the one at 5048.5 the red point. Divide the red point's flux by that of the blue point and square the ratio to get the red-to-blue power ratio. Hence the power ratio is 1.36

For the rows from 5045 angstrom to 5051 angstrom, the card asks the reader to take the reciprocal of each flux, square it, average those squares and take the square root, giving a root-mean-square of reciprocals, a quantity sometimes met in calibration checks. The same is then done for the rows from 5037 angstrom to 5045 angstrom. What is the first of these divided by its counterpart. 0.97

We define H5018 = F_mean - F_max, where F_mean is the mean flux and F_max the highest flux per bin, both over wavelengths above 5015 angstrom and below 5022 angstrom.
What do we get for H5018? -7.4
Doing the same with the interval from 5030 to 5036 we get -1.5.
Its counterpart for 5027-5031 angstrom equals -0.7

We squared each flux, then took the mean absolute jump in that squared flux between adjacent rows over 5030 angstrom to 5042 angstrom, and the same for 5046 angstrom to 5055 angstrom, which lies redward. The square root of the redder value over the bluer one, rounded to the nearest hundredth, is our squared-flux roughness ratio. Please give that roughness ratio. 1.09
